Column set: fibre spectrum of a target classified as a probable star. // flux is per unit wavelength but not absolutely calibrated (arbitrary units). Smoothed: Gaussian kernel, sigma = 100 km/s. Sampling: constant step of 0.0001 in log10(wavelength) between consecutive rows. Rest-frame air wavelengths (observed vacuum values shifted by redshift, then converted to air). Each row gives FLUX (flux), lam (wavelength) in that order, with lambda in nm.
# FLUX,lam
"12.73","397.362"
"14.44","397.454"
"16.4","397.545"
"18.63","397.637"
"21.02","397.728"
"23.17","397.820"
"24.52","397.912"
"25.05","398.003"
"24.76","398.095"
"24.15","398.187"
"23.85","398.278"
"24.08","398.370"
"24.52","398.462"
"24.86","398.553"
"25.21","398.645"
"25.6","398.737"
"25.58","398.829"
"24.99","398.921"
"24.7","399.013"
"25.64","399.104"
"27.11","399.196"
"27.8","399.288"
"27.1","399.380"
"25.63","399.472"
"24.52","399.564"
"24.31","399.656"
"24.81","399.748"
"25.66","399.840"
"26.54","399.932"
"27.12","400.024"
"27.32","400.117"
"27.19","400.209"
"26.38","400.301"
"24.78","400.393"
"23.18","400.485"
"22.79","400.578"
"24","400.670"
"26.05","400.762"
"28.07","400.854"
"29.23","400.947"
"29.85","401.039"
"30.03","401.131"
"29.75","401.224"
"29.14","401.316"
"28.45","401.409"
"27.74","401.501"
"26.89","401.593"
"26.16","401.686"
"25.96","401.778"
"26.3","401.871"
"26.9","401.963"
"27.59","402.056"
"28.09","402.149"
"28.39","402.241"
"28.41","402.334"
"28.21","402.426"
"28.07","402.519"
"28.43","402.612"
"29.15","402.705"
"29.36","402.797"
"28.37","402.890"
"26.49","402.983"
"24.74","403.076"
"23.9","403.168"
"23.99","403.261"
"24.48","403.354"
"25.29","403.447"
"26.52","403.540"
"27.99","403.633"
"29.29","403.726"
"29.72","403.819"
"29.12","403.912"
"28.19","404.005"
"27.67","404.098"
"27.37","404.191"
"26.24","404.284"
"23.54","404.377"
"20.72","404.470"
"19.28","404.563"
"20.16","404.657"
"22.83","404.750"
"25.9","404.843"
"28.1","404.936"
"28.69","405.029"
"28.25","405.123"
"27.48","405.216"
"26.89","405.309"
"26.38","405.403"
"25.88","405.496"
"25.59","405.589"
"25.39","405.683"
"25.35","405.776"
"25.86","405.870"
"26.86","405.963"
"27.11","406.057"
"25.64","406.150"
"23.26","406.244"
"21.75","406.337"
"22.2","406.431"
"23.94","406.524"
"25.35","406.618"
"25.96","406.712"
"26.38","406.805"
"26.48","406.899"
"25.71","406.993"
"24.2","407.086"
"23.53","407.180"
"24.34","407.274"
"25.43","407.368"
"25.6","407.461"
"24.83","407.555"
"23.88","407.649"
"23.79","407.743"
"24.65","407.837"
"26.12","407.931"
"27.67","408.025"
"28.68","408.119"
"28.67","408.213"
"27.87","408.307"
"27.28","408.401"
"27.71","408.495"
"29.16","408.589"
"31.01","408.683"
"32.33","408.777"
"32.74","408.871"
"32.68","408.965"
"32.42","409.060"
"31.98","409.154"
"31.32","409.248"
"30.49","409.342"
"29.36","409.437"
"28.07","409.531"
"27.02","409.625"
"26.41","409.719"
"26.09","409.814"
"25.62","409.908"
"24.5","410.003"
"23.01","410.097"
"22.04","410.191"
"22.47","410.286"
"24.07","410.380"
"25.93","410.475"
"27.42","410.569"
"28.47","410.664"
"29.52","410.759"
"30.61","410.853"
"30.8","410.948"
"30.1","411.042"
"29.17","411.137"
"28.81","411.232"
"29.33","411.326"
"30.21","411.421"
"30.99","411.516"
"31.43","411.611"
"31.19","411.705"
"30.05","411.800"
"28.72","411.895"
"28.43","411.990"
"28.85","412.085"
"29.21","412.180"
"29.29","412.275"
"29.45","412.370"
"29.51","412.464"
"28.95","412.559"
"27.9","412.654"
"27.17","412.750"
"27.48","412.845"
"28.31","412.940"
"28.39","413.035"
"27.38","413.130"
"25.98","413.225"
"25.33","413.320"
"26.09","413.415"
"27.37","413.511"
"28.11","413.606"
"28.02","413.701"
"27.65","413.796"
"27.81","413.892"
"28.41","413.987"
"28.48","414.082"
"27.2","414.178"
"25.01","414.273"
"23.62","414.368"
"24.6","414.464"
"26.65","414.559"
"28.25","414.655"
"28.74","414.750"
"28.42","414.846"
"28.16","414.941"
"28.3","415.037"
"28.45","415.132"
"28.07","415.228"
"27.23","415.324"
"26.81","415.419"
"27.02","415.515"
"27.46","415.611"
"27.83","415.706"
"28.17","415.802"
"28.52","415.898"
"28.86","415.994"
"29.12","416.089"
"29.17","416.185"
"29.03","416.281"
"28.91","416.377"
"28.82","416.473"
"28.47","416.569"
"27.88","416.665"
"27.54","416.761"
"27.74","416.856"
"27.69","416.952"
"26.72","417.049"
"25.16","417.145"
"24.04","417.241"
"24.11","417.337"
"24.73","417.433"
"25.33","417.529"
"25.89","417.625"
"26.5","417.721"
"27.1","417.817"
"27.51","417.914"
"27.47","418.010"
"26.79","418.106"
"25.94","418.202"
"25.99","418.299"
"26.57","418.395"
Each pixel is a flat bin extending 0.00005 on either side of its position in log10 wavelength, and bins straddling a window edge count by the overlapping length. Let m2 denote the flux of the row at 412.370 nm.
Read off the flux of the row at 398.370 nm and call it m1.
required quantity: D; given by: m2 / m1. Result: 1.22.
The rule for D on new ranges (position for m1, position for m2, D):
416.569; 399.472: 0.90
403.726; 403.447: 0.86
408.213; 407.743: 0.83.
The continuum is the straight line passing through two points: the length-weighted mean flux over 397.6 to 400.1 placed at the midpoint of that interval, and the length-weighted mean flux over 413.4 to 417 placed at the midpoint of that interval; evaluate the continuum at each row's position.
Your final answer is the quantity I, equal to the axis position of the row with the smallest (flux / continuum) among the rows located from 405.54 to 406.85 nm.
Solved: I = 406.337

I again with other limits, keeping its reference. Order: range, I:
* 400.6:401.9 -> 400.670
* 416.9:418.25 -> 417.241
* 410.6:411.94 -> 410.664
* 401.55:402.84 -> 401.778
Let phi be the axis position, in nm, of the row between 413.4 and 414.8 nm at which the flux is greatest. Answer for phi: 414.750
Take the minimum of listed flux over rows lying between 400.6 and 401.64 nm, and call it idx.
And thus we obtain 24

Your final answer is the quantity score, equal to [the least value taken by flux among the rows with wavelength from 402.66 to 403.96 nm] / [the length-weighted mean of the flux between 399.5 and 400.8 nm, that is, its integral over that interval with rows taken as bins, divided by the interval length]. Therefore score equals 0.94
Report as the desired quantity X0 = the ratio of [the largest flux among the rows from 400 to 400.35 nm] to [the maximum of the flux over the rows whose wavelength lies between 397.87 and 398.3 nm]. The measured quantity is 1.09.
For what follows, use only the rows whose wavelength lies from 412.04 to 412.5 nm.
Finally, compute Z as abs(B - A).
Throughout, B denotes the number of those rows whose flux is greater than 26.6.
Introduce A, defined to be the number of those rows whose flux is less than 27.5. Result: 5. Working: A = 0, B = 5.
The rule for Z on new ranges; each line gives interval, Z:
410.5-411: 4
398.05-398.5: 5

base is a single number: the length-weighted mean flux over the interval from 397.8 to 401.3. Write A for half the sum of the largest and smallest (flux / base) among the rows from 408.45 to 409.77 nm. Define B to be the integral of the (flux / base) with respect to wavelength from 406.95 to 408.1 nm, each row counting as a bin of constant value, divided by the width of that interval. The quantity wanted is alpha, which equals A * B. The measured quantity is 1.11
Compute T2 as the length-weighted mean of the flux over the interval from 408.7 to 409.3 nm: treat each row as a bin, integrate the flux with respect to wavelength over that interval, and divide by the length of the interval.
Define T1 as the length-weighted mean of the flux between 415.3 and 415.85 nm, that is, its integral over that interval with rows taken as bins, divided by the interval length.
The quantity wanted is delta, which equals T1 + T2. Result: 60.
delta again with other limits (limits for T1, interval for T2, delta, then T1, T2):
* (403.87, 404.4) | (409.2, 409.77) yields 56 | 27.2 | 28.8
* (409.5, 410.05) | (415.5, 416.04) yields 54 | 26.2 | 28.0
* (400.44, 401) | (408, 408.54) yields 54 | 25.6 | 28.0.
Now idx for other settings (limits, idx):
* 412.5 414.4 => 23.62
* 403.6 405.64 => 19.28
